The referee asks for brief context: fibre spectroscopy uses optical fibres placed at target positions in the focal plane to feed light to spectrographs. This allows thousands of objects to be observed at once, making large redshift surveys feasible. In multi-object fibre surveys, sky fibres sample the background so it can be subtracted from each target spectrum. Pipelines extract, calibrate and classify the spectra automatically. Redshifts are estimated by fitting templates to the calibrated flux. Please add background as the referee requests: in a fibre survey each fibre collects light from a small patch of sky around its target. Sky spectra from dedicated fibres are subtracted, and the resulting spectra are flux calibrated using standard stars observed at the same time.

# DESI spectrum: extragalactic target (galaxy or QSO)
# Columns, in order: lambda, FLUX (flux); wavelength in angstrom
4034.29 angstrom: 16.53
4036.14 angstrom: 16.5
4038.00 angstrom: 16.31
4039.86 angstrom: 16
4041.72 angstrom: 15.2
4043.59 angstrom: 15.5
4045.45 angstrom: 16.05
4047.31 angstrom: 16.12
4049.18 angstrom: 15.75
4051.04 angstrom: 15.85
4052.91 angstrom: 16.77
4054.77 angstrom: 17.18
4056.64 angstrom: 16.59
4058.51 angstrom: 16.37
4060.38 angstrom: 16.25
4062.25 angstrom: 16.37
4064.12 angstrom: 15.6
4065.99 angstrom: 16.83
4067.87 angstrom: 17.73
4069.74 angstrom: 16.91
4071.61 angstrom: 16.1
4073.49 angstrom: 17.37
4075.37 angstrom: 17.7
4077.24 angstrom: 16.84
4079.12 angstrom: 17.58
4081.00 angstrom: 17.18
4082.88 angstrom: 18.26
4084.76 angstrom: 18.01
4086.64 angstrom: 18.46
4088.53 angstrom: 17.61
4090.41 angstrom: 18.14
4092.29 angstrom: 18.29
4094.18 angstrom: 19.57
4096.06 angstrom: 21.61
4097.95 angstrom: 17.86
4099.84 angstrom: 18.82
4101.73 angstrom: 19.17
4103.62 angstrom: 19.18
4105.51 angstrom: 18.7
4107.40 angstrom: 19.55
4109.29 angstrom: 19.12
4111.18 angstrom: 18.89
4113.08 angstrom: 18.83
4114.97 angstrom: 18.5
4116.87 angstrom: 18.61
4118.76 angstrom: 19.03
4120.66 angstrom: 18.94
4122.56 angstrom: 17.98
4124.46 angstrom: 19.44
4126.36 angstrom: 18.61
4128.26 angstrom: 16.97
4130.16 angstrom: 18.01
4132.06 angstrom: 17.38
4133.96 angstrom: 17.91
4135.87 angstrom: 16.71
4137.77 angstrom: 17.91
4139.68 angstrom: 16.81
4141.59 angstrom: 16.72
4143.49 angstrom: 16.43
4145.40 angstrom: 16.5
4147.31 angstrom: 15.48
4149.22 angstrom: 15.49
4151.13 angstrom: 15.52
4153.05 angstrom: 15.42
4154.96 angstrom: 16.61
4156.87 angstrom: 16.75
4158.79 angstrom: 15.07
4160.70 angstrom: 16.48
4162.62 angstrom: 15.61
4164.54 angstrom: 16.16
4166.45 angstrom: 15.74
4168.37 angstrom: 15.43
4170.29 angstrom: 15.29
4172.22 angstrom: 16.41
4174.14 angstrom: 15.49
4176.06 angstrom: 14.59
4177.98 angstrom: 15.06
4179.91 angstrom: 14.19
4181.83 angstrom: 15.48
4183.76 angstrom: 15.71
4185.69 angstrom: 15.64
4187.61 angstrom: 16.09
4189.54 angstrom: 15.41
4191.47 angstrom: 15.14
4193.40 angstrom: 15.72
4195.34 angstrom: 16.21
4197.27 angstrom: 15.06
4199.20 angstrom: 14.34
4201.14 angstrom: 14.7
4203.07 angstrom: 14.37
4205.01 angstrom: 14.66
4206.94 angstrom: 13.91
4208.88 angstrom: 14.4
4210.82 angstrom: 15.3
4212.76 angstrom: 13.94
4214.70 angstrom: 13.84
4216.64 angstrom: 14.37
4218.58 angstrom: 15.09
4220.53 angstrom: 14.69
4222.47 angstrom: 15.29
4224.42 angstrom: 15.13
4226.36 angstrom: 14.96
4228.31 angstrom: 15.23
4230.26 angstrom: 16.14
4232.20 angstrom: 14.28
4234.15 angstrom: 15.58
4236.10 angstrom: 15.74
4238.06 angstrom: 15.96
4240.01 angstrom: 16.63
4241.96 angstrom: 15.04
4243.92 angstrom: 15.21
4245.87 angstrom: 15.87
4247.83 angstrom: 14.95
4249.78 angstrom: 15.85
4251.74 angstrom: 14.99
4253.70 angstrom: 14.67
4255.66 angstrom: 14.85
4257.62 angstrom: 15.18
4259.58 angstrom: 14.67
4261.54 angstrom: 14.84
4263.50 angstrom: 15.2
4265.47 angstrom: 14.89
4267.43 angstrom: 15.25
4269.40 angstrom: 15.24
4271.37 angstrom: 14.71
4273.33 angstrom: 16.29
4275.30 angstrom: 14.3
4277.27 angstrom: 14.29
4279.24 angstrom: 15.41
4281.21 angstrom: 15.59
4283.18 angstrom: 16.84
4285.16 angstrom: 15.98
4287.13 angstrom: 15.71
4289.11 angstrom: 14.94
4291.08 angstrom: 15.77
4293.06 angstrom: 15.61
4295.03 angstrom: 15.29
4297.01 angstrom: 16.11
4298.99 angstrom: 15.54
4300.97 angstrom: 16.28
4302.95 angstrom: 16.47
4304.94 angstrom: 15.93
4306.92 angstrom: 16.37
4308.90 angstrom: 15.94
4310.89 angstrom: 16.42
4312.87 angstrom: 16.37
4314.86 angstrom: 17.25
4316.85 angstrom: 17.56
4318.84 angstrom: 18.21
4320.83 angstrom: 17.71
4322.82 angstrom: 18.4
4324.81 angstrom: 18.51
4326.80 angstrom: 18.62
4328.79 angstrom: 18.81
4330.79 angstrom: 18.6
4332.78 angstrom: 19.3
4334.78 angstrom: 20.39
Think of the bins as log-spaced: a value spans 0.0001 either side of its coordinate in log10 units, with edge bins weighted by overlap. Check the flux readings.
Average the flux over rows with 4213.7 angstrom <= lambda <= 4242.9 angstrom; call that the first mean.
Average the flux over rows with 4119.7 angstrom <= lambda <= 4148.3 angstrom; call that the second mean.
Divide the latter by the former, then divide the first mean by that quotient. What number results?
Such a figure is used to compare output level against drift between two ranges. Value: 13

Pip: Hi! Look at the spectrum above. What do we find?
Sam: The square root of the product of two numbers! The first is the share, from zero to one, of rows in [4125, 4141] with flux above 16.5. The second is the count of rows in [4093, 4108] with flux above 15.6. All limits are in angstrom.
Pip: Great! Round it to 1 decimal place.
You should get 2.8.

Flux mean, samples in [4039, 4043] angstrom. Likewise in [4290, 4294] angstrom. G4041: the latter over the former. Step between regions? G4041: 1.01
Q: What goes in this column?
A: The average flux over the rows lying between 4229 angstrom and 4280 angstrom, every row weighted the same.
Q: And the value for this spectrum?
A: 15.2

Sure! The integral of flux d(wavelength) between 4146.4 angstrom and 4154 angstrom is 118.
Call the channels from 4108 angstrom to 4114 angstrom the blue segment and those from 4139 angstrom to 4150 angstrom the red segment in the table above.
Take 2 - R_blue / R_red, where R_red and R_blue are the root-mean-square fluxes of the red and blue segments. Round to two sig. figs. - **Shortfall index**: 0.83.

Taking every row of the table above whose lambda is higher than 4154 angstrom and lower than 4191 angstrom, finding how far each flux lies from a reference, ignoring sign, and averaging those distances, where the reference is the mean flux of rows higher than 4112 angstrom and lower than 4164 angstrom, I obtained 1.5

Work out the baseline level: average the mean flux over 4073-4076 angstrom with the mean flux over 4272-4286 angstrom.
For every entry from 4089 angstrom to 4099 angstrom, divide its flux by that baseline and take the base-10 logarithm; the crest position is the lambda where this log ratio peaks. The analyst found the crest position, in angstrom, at 4096.06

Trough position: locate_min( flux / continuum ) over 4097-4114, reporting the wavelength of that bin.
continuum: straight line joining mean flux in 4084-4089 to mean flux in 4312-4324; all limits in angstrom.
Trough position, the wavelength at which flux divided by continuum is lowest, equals 4097.95 angstrom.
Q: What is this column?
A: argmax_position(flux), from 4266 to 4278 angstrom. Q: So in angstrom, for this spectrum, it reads 4273.33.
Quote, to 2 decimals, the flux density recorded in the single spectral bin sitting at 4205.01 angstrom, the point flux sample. 14.66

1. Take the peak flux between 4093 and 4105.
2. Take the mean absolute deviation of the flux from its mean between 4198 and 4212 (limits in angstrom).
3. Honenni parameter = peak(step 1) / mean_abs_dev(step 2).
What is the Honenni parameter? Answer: 70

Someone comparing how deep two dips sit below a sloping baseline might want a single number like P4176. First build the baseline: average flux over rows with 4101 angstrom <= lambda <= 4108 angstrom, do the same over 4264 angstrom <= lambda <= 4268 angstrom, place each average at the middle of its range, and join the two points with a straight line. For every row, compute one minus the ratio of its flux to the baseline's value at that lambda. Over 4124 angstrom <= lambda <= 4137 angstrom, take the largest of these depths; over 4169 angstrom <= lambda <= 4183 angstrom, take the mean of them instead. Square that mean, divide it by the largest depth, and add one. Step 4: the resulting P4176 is 1.17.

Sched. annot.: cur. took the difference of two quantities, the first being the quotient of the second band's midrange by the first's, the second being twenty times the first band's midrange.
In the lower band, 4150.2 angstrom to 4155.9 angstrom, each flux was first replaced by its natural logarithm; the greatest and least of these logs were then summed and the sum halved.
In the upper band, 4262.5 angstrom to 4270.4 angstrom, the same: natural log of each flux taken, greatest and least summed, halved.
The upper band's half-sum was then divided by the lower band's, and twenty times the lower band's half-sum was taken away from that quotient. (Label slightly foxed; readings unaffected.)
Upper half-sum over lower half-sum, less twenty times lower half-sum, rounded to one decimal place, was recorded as -54.5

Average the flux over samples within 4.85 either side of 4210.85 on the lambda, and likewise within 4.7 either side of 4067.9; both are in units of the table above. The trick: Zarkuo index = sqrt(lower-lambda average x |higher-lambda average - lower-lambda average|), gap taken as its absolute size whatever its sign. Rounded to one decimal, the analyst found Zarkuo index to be 6.3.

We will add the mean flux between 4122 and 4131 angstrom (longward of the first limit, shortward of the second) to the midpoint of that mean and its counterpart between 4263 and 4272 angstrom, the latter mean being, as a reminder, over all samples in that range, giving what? 34.8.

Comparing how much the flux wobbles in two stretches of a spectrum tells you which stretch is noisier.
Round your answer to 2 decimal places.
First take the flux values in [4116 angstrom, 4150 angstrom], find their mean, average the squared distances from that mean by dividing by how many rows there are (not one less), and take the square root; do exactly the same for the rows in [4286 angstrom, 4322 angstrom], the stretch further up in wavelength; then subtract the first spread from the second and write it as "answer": -0.30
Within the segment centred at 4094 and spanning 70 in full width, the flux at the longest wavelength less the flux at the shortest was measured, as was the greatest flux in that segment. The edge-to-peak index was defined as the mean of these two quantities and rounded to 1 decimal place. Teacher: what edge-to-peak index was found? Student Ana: 11.2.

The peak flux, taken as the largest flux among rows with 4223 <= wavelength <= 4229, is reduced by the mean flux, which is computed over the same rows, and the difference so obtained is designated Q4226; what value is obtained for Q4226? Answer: 0.12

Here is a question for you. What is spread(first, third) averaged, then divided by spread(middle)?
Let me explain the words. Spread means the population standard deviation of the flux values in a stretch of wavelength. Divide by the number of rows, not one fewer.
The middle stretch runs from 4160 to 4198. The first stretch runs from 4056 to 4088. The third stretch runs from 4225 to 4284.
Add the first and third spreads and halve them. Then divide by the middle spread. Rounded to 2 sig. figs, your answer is 1.3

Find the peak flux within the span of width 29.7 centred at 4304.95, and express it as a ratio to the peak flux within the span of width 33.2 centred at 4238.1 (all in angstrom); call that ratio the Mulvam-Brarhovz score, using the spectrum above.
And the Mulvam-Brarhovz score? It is 1.10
